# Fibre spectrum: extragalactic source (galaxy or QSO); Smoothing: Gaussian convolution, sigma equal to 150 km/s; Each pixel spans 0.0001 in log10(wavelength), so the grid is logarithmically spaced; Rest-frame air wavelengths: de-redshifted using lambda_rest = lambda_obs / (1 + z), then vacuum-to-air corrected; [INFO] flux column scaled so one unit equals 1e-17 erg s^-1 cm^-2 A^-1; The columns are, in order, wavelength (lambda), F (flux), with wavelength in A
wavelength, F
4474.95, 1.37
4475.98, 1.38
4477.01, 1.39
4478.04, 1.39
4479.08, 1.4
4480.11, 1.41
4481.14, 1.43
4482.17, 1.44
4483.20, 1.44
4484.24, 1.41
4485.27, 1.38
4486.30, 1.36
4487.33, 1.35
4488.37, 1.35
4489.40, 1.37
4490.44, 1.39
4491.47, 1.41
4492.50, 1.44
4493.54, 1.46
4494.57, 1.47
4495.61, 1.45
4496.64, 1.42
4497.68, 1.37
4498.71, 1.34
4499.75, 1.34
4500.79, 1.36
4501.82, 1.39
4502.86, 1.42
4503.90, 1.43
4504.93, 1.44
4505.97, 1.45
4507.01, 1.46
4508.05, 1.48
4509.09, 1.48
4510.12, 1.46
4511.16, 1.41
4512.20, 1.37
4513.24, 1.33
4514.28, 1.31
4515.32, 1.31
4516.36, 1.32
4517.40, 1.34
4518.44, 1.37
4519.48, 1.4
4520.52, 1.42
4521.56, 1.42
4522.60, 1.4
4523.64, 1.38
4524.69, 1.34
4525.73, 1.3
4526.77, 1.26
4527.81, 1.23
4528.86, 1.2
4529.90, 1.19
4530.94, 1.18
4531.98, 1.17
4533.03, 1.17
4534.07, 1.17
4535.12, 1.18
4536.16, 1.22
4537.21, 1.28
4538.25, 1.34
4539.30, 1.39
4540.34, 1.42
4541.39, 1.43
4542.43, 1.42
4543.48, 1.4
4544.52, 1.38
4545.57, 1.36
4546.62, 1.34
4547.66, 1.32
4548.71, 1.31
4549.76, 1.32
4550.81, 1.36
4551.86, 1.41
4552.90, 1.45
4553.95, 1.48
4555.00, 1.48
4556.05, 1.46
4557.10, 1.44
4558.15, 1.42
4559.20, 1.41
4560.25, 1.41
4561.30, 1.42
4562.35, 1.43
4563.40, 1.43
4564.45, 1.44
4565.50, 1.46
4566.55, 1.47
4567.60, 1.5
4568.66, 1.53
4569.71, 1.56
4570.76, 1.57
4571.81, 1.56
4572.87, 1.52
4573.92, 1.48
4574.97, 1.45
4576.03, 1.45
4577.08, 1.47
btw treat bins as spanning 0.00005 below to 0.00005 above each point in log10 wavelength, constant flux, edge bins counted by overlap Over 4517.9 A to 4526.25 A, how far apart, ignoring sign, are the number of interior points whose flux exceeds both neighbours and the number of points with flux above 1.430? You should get 0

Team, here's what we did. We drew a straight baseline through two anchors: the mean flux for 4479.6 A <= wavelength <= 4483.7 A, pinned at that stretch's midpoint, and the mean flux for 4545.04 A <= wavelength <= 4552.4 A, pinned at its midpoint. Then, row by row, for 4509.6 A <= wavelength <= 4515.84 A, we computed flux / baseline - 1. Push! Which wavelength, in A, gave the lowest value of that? 4514.28 A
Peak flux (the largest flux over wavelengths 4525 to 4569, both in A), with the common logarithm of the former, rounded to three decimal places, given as 0.185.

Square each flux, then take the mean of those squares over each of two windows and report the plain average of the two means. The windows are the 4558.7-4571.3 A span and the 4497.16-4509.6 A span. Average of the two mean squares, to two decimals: 2.08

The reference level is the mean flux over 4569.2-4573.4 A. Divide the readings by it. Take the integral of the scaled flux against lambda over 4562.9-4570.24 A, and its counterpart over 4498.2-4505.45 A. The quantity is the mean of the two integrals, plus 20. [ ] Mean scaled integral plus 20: 26.8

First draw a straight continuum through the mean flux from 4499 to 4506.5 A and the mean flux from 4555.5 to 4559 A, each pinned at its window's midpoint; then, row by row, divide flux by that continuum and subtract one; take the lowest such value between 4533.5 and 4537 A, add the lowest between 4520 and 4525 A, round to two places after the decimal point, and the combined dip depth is -0.23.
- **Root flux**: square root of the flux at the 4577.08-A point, 1.212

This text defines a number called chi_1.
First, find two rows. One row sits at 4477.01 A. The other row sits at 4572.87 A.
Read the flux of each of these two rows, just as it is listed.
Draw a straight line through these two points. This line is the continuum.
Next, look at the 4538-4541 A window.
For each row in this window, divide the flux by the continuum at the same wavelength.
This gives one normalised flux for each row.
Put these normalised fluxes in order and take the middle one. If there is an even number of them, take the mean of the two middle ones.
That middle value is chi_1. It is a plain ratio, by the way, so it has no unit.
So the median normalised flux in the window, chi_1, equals 0.94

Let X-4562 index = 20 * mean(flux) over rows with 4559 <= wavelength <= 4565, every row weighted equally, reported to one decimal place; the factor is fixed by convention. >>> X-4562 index 28.5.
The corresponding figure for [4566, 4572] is 30.6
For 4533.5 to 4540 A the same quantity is 25.3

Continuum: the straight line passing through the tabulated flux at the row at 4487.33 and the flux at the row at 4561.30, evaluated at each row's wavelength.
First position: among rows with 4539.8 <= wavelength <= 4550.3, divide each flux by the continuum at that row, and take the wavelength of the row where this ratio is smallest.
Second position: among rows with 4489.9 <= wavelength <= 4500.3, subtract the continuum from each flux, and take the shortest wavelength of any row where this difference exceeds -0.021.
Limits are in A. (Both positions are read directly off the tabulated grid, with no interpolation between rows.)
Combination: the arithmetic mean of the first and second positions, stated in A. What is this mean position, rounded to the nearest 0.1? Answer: 4519.6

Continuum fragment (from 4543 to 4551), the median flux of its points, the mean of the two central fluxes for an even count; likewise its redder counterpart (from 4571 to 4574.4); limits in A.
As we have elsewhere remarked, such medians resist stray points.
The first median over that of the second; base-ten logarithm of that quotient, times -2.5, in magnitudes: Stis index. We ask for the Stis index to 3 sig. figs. 0.129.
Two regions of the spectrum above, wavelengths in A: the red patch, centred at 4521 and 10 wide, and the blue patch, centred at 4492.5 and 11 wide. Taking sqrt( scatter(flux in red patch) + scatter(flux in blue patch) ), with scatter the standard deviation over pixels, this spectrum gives 0.29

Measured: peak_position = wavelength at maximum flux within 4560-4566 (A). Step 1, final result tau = 4565.50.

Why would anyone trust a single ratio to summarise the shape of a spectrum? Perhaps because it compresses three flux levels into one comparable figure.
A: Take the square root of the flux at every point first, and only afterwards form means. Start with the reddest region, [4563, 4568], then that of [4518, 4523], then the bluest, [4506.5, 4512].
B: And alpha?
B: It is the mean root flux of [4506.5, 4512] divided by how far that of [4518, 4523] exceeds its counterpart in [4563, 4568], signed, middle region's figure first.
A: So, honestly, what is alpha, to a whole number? -50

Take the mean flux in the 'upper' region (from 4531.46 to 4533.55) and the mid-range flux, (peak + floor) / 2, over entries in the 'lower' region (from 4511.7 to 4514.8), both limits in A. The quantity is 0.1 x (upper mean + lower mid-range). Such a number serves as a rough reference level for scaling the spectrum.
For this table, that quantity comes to 0.251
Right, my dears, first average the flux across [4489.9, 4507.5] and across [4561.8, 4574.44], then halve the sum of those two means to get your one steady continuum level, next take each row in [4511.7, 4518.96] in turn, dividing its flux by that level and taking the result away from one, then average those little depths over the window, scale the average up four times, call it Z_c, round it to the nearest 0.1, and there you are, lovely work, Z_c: 0.3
